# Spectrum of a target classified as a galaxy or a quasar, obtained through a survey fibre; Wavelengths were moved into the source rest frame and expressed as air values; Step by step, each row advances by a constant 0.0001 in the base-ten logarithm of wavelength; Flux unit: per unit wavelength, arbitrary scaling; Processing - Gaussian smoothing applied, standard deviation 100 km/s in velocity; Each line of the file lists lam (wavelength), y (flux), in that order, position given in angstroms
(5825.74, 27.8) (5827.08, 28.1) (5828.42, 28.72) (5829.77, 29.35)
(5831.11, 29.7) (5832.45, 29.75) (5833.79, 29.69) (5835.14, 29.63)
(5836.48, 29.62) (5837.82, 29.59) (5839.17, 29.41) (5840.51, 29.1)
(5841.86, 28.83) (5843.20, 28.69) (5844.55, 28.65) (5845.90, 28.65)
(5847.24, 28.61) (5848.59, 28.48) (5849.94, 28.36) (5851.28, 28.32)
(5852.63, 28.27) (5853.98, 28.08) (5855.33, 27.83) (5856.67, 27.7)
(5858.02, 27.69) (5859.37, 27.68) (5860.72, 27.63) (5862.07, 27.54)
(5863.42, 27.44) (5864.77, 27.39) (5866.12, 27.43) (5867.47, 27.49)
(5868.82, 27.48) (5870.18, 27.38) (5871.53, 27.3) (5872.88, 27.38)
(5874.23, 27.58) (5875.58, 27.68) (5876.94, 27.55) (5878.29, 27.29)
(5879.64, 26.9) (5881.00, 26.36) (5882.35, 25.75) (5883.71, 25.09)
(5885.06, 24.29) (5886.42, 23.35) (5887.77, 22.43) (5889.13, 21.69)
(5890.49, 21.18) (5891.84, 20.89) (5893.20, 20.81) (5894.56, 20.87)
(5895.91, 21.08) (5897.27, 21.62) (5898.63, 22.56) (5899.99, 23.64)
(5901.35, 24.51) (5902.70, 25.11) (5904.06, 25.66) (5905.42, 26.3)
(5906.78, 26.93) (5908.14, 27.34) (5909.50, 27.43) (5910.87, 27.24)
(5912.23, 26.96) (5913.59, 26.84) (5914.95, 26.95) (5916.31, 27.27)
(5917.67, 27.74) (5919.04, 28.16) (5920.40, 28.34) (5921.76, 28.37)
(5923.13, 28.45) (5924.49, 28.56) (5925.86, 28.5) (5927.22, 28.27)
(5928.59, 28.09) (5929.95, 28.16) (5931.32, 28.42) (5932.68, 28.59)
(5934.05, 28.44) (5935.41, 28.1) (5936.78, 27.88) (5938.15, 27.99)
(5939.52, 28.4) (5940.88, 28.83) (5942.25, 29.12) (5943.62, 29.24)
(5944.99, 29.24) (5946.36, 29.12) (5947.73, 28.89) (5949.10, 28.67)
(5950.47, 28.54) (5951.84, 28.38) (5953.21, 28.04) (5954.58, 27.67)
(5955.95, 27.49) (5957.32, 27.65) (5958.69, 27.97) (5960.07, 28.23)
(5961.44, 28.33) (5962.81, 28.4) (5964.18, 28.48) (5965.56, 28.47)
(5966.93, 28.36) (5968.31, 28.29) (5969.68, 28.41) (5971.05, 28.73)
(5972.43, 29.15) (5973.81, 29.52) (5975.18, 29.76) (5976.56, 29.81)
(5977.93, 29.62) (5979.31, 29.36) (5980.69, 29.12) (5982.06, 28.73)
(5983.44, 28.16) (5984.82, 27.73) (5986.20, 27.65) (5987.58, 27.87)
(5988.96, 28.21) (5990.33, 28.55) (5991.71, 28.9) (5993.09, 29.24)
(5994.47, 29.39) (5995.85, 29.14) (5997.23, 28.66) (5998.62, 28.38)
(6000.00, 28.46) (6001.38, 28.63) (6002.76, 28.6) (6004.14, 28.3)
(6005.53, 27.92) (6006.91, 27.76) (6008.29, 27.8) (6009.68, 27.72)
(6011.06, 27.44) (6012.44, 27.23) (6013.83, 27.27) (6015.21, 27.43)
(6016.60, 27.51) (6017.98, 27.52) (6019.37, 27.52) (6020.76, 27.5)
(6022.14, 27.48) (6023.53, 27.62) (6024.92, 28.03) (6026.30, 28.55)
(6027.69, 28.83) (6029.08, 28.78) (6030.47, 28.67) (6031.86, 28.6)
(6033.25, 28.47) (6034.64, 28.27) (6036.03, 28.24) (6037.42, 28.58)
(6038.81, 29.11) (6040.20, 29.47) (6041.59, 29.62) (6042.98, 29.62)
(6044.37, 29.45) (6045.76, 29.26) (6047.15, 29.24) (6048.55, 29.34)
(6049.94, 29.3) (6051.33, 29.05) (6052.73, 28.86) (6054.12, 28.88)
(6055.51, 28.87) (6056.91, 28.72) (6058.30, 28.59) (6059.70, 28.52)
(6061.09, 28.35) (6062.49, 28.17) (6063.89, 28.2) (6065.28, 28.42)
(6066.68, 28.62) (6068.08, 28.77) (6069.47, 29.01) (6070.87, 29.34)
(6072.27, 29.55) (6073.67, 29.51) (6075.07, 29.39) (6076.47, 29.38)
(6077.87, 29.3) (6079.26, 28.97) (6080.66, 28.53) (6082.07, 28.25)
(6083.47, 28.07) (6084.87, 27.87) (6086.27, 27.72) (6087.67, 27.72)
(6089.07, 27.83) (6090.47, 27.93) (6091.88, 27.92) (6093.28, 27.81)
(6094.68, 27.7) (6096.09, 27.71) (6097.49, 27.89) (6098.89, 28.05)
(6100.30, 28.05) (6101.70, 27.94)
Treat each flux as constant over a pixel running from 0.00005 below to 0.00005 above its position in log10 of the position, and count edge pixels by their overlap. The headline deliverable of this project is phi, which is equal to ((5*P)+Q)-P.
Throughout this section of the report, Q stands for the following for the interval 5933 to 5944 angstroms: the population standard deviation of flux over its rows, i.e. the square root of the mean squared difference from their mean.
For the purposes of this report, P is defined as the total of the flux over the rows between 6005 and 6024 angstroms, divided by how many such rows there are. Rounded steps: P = 27.6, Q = 0.48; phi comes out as 111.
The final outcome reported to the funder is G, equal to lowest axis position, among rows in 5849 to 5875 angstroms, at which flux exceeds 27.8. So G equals 5849.94 angstroms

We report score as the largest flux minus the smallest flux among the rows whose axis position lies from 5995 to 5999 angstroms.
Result 0.8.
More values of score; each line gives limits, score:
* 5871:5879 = 0.4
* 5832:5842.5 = 0.9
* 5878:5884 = 2.2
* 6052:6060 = 0.4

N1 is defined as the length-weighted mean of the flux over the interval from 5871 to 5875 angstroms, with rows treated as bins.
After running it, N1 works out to 27.5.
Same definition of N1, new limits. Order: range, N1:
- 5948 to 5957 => 28.2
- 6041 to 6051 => 29.4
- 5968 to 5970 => 28.4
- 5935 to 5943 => 28.4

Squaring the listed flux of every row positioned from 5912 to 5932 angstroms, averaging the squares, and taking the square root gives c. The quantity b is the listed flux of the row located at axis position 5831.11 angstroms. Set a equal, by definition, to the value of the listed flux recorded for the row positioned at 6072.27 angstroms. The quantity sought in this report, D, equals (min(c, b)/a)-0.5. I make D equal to 0.446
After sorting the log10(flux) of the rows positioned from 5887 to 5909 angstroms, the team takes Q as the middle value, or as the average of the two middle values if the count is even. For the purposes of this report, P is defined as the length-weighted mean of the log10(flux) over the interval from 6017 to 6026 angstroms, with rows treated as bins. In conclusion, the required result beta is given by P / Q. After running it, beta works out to 1.07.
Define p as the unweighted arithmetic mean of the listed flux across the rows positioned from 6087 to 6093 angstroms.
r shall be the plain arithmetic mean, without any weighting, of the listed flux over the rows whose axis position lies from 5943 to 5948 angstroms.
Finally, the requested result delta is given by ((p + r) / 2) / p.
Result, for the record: 1.02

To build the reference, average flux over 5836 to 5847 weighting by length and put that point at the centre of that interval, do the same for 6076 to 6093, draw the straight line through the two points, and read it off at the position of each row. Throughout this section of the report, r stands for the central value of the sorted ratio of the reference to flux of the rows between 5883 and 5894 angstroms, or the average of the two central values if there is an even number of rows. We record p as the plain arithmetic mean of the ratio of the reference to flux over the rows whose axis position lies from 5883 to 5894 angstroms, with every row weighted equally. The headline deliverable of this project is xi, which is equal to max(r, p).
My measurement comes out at 1.31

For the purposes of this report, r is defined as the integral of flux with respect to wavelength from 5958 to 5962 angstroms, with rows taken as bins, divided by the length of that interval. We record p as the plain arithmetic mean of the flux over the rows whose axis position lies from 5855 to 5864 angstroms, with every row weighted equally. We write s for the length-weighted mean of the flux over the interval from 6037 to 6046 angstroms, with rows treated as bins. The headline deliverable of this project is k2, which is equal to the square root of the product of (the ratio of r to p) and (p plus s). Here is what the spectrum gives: 7.62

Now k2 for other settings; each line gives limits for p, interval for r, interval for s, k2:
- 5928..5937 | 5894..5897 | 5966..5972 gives 6.51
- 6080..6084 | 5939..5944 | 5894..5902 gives 7.20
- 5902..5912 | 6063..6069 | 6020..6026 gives 7.64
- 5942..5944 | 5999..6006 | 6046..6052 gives 7.54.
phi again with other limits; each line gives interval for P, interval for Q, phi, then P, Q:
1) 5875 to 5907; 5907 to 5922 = 97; 24.1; 0.53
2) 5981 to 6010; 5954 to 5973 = 114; 28.4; 0.43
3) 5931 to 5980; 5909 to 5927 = 115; 28.6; 0.64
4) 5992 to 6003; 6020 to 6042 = 116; 28.8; 0.61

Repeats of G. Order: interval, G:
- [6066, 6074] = 6066.68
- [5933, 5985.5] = 5934.05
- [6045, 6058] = 6045.76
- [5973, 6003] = 5973.81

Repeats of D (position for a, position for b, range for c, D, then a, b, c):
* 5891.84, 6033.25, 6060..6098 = 0.862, 20.89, 28.47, 28.4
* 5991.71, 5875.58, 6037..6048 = 0.458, 28.9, 27.68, 29.3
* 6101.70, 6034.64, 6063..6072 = 0.512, 27.94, 28.27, 28.7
